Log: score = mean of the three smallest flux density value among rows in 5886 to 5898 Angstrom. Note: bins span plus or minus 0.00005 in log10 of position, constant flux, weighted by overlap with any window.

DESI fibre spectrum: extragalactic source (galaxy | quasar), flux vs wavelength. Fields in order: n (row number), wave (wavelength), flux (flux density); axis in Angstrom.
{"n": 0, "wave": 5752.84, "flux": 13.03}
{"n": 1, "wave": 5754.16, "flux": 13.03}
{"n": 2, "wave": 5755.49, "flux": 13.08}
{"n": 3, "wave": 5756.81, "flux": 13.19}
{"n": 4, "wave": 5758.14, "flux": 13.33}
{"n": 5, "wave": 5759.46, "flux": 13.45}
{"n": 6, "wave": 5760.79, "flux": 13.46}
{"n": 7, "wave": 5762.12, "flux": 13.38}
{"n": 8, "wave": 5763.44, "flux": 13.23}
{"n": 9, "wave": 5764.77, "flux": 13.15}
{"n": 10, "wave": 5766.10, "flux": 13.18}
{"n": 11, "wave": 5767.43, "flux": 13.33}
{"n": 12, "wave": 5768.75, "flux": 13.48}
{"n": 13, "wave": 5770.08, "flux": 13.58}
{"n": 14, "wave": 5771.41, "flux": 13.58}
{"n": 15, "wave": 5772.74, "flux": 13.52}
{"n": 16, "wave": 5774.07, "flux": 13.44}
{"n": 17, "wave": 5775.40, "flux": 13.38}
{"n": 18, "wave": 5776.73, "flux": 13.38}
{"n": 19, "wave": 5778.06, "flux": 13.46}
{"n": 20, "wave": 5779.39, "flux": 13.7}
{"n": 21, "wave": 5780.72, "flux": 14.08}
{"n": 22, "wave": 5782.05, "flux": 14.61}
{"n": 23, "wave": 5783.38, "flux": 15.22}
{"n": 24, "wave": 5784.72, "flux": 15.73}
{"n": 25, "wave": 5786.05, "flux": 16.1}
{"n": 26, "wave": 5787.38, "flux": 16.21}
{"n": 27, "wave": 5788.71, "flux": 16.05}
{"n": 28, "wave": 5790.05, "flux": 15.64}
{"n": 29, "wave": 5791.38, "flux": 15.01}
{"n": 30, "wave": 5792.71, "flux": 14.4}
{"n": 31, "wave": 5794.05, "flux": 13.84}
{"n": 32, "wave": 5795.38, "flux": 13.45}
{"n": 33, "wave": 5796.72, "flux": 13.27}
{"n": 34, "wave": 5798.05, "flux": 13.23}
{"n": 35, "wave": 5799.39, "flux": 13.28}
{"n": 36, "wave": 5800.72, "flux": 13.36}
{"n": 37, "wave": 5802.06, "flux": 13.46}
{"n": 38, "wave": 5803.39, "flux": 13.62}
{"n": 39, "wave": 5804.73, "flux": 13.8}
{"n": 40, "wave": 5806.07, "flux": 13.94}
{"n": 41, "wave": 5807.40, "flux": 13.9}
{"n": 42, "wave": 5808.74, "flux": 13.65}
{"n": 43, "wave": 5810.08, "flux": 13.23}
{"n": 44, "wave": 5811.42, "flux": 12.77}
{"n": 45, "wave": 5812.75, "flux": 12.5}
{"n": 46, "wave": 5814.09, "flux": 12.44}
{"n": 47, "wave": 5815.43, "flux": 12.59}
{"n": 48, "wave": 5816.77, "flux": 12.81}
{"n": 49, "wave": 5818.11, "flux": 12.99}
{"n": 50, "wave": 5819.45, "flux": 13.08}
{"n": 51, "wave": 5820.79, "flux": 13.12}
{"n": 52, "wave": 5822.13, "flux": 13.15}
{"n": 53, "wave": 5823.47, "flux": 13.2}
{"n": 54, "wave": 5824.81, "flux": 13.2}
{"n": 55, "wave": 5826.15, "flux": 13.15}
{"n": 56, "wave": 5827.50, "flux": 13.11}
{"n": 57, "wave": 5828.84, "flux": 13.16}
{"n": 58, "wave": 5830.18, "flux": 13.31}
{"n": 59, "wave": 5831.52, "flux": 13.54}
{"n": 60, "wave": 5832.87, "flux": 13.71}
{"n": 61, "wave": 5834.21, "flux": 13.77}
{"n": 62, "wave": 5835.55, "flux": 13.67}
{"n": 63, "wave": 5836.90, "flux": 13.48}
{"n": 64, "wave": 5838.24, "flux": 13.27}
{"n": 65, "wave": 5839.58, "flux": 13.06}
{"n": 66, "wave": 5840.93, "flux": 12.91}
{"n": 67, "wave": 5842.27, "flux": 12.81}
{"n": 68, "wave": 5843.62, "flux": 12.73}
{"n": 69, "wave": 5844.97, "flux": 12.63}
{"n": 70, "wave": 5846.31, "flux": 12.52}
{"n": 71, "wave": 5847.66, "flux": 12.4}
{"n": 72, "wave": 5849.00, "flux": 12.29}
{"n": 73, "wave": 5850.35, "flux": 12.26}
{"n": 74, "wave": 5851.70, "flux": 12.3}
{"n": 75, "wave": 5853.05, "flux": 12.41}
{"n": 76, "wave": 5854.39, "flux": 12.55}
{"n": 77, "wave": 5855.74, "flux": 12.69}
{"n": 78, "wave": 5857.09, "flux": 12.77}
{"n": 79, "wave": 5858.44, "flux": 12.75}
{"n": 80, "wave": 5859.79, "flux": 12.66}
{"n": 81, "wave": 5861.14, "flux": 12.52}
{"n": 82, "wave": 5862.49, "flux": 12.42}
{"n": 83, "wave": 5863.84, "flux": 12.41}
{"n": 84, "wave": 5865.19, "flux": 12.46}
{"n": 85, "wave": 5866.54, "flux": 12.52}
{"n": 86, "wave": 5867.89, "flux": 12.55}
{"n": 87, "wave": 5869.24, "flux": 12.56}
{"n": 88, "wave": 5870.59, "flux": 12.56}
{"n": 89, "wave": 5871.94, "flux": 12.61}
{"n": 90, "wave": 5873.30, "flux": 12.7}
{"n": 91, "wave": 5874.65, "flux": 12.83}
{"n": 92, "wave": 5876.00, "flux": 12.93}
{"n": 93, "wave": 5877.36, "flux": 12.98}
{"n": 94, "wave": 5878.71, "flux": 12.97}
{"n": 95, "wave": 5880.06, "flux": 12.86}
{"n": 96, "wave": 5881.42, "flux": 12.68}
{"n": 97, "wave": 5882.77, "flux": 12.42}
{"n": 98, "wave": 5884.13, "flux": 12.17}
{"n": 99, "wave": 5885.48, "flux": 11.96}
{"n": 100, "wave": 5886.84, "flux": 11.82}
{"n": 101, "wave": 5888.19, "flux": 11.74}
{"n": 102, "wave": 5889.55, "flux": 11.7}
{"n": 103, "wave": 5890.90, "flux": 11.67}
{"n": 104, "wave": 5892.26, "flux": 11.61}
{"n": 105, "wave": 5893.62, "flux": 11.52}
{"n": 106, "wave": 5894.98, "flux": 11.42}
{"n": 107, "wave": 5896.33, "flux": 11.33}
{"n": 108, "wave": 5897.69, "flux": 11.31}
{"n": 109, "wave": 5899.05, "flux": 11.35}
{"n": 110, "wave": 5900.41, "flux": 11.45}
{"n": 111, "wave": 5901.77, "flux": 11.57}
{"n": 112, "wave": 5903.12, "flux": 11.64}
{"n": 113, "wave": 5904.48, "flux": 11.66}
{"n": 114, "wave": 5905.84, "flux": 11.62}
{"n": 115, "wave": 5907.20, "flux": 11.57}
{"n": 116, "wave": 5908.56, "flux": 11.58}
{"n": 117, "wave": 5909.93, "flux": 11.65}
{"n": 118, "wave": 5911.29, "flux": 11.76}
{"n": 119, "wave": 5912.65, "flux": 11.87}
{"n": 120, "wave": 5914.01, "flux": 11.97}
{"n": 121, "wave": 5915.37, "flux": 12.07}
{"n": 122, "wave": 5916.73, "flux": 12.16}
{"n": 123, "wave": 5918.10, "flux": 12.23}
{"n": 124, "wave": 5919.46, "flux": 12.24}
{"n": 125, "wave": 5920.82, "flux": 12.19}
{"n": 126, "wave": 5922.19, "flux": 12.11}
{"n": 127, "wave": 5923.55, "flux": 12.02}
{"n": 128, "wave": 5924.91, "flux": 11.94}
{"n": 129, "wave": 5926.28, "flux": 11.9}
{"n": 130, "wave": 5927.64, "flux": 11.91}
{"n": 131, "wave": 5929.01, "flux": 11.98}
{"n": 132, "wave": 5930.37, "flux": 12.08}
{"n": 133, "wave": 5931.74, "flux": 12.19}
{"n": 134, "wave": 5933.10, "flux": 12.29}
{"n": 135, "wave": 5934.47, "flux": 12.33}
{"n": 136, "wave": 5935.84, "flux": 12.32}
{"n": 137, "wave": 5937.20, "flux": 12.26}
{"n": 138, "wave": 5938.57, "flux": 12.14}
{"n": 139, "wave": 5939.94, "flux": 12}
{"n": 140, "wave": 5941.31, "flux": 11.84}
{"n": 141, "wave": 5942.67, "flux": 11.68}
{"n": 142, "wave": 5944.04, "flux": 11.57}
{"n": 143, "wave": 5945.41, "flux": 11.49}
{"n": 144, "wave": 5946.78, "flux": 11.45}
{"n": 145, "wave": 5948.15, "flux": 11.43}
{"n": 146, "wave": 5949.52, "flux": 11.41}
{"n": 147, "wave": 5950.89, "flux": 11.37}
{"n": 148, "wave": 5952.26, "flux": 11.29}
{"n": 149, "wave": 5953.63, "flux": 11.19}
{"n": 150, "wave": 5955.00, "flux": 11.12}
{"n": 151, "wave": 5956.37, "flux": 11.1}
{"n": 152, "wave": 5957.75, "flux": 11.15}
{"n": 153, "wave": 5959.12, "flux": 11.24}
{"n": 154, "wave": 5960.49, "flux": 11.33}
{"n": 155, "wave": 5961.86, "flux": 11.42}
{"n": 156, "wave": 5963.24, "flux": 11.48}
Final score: 11.4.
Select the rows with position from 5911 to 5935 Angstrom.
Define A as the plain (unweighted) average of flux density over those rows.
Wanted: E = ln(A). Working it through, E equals 2.491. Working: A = 12.1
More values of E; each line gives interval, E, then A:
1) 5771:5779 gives 2.600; 13.5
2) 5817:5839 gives 2.588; 13.3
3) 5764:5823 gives 2.622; 13.8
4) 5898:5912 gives 2.450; 11.6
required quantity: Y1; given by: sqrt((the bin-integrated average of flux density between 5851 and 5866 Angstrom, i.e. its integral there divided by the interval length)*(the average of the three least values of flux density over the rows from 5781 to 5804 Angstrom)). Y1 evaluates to 12.9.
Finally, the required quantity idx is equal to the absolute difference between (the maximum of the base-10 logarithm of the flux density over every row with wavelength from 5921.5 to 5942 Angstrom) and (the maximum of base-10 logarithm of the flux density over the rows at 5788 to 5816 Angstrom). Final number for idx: 0.11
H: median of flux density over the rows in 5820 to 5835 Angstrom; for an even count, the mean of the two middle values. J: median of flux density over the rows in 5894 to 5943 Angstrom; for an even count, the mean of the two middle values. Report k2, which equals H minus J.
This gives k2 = 1.3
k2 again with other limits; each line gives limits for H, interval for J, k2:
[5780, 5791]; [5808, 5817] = 2.9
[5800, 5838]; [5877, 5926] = 1.4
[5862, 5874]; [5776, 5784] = -1.3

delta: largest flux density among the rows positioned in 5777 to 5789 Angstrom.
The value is 16.21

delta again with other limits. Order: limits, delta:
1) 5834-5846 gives 13.77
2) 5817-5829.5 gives 13.2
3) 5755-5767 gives 13.46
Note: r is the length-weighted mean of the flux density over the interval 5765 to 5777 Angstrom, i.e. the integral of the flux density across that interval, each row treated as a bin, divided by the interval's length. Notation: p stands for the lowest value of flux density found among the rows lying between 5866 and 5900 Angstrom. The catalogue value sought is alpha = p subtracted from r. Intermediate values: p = 11.31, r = 13.4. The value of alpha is 2.1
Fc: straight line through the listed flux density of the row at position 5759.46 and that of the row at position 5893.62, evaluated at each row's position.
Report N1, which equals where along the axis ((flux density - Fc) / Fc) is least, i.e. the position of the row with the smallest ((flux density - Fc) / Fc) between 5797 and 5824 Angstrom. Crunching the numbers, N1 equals 5814.09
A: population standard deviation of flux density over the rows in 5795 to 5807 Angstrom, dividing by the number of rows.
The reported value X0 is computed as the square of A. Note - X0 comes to 0.055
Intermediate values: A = 0.23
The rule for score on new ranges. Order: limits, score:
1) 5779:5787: 14.1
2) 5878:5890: 11.8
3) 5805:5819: 12.5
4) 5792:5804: 13.3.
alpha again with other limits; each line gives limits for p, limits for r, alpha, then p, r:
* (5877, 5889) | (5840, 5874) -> 0.8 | 11.74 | 12.6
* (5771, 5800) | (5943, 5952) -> -1.8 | 13.23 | 11.4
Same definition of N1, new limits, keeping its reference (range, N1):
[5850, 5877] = 5850.35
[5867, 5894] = 5893.62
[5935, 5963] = 5955.00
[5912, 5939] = 5912.65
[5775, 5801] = 5775.40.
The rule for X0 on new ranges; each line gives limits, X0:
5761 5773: 0.025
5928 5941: 0.016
